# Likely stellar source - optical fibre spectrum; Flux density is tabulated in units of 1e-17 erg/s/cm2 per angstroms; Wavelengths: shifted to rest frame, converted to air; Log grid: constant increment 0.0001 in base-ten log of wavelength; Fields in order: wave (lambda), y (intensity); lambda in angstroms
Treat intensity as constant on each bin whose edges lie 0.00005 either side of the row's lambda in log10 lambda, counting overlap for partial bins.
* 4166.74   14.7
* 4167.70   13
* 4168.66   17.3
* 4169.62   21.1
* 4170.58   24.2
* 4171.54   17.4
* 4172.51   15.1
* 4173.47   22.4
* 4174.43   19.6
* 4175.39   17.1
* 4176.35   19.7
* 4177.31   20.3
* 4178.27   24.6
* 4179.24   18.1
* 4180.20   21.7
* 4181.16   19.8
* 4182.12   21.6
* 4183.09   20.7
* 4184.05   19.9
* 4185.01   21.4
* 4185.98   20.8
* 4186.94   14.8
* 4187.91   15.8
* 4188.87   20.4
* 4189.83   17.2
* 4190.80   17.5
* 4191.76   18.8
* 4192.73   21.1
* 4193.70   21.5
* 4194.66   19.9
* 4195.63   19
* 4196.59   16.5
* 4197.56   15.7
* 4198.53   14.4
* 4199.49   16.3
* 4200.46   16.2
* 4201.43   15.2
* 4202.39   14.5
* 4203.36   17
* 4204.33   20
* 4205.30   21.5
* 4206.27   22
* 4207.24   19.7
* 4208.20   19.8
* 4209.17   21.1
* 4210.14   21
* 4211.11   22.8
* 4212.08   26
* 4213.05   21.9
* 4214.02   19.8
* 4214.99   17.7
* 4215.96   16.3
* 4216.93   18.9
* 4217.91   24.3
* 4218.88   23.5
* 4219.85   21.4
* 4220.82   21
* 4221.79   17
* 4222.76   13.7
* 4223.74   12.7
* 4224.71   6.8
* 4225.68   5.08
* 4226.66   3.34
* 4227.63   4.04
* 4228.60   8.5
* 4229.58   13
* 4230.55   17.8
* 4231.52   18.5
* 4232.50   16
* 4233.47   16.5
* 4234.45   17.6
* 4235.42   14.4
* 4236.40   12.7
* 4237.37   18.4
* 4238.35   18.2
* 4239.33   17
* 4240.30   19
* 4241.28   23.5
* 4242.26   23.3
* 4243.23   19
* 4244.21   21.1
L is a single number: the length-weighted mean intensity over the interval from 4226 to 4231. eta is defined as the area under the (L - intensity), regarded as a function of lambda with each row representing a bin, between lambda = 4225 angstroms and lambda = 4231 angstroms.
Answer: 4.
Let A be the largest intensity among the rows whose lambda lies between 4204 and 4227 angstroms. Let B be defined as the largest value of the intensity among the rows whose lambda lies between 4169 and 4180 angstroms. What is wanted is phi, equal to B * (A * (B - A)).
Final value -895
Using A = 26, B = 24.6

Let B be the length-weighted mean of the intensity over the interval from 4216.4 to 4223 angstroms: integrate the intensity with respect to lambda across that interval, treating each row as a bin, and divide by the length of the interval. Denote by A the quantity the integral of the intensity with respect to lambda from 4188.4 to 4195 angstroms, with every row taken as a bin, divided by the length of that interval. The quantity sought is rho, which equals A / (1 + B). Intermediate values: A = 19.5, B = 20.2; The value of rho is 0.9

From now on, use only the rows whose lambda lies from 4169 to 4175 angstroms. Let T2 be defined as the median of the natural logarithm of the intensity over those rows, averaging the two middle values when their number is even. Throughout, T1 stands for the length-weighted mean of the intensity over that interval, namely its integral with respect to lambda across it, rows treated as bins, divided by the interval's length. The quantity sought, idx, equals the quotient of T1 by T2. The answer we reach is 6.59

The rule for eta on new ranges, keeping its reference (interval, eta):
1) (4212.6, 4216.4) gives -37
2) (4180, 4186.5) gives -76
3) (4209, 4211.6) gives -33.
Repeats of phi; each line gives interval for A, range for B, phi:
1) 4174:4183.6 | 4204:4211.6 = -1010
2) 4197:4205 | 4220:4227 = 420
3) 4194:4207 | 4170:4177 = 1171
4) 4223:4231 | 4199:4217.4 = 3795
